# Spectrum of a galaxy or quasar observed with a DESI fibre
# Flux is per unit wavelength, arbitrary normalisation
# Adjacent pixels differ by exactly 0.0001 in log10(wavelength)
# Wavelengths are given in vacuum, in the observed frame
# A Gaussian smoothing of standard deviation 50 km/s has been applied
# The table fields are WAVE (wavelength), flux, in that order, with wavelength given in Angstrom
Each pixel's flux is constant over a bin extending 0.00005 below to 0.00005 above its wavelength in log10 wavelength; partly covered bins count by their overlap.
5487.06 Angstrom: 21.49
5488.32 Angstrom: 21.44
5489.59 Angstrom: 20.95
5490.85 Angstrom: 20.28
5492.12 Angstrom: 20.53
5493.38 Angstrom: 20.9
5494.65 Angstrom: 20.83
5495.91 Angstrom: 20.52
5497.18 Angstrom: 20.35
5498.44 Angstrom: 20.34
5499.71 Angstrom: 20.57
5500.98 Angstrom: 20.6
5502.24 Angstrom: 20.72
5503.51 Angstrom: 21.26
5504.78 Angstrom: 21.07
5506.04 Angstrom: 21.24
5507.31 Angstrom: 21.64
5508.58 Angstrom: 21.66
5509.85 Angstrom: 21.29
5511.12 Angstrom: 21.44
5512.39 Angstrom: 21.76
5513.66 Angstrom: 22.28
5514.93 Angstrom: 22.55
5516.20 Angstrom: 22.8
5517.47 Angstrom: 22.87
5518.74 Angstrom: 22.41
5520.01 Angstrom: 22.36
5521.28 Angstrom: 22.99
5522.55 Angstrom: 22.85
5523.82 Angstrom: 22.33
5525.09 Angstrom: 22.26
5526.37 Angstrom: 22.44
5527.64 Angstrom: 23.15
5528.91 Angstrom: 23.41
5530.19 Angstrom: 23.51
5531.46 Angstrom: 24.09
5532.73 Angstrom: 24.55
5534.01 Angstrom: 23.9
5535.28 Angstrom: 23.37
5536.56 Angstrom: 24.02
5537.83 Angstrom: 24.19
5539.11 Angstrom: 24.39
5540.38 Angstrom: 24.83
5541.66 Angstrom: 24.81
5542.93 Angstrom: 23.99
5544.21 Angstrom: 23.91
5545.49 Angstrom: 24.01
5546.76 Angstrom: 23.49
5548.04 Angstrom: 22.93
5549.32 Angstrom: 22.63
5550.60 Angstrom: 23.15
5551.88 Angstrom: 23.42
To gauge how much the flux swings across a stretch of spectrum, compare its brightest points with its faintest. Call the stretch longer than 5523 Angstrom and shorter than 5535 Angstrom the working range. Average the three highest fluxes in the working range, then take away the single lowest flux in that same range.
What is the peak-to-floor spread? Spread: 1.9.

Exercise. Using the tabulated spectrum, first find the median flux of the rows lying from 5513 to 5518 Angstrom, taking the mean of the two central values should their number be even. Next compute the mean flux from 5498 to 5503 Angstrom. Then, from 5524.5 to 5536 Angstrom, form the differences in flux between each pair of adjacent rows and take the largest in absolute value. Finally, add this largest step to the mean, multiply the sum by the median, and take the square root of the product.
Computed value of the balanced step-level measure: 22.0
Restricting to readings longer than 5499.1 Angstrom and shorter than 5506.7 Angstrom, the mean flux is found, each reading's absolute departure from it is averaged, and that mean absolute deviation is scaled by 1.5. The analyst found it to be 0.42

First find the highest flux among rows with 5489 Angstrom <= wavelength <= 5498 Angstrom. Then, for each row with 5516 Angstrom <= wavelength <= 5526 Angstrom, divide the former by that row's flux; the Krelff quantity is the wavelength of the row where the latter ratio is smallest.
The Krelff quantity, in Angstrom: 5521.28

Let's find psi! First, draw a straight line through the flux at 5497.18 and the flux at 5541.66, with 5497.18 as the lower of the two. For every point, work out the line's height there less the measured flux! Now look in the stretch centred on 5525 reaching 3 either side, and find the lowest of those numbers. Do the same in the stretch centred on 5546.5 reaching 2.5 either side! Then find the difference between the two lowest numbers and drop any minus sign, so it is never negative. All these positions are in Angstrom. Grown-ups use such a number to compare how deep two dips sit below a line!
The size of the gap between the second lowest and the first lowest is 1.1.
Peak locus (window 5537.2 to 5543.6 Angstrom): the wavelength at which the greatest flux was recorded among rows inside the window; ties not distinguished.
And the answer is 5540.38 Angstrom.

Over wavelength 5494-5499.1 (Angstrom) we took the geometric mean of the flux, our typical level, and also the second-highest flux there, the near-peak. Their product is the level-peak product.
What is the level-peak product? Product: 421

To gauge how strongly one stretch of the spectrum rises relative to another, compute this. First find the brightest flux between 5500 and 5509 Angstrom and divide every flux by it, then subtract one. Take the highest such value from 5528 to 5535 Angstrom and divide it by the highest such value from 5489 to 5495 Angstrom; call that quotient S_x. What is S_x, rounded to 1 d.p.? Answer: -4.1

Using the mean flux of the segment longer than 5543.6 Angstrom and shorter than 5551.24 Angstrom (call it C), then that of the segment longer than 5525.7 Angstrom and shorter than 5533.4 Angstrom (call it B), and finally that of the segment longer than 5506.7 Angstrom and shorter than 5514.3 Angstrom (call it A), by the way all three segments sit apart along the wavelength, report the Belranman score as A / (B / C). 21.5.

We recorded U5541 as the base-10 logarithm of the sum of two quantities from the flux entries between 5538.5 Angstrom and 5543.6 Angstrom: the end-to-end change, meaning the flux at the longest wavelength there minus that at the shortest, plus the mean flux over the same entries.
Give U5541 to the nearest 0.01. 1.38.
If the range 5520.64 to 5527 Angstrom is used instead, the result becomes 1.34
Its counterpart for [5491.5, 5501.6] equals 1.31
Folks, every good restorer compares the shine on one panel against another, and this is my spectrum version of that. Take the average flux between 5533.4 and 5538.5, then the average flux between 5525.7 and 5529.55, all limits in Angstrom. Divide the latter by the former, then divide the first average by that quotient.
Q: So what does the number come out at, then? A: 24.8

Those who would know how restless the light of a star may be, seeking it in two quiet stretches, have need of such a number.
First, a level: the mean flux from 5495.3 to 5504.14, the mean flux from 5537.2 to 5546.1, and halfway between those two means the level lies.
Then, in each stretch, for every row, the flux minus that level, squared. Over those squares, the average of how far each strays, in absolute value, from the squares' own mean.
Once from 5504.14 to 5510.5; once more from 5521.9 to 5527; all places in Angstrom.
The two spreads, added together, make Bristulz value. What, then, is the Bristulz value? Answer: 0.50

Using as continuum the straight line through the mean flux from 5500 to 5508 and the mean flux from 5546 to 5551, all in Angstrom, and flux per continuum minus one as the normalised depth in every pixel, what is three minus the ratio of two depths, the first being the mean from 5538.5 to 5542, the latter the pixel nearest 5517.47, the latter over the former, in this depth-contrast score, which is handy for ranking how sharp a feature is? 2.4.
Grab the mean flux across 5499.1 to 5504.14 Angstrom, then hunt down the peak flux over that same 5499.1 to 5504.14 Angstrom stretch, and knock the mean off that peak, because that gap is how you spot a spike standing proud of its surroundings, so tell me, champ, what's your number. 0.47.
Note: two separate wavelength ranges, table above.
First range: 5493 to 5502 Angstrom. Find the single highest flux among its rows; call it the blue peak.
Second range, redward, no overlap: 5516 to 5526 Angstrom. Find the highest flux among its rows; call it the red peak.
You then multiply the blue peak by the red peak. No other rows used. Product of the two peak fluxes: 480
